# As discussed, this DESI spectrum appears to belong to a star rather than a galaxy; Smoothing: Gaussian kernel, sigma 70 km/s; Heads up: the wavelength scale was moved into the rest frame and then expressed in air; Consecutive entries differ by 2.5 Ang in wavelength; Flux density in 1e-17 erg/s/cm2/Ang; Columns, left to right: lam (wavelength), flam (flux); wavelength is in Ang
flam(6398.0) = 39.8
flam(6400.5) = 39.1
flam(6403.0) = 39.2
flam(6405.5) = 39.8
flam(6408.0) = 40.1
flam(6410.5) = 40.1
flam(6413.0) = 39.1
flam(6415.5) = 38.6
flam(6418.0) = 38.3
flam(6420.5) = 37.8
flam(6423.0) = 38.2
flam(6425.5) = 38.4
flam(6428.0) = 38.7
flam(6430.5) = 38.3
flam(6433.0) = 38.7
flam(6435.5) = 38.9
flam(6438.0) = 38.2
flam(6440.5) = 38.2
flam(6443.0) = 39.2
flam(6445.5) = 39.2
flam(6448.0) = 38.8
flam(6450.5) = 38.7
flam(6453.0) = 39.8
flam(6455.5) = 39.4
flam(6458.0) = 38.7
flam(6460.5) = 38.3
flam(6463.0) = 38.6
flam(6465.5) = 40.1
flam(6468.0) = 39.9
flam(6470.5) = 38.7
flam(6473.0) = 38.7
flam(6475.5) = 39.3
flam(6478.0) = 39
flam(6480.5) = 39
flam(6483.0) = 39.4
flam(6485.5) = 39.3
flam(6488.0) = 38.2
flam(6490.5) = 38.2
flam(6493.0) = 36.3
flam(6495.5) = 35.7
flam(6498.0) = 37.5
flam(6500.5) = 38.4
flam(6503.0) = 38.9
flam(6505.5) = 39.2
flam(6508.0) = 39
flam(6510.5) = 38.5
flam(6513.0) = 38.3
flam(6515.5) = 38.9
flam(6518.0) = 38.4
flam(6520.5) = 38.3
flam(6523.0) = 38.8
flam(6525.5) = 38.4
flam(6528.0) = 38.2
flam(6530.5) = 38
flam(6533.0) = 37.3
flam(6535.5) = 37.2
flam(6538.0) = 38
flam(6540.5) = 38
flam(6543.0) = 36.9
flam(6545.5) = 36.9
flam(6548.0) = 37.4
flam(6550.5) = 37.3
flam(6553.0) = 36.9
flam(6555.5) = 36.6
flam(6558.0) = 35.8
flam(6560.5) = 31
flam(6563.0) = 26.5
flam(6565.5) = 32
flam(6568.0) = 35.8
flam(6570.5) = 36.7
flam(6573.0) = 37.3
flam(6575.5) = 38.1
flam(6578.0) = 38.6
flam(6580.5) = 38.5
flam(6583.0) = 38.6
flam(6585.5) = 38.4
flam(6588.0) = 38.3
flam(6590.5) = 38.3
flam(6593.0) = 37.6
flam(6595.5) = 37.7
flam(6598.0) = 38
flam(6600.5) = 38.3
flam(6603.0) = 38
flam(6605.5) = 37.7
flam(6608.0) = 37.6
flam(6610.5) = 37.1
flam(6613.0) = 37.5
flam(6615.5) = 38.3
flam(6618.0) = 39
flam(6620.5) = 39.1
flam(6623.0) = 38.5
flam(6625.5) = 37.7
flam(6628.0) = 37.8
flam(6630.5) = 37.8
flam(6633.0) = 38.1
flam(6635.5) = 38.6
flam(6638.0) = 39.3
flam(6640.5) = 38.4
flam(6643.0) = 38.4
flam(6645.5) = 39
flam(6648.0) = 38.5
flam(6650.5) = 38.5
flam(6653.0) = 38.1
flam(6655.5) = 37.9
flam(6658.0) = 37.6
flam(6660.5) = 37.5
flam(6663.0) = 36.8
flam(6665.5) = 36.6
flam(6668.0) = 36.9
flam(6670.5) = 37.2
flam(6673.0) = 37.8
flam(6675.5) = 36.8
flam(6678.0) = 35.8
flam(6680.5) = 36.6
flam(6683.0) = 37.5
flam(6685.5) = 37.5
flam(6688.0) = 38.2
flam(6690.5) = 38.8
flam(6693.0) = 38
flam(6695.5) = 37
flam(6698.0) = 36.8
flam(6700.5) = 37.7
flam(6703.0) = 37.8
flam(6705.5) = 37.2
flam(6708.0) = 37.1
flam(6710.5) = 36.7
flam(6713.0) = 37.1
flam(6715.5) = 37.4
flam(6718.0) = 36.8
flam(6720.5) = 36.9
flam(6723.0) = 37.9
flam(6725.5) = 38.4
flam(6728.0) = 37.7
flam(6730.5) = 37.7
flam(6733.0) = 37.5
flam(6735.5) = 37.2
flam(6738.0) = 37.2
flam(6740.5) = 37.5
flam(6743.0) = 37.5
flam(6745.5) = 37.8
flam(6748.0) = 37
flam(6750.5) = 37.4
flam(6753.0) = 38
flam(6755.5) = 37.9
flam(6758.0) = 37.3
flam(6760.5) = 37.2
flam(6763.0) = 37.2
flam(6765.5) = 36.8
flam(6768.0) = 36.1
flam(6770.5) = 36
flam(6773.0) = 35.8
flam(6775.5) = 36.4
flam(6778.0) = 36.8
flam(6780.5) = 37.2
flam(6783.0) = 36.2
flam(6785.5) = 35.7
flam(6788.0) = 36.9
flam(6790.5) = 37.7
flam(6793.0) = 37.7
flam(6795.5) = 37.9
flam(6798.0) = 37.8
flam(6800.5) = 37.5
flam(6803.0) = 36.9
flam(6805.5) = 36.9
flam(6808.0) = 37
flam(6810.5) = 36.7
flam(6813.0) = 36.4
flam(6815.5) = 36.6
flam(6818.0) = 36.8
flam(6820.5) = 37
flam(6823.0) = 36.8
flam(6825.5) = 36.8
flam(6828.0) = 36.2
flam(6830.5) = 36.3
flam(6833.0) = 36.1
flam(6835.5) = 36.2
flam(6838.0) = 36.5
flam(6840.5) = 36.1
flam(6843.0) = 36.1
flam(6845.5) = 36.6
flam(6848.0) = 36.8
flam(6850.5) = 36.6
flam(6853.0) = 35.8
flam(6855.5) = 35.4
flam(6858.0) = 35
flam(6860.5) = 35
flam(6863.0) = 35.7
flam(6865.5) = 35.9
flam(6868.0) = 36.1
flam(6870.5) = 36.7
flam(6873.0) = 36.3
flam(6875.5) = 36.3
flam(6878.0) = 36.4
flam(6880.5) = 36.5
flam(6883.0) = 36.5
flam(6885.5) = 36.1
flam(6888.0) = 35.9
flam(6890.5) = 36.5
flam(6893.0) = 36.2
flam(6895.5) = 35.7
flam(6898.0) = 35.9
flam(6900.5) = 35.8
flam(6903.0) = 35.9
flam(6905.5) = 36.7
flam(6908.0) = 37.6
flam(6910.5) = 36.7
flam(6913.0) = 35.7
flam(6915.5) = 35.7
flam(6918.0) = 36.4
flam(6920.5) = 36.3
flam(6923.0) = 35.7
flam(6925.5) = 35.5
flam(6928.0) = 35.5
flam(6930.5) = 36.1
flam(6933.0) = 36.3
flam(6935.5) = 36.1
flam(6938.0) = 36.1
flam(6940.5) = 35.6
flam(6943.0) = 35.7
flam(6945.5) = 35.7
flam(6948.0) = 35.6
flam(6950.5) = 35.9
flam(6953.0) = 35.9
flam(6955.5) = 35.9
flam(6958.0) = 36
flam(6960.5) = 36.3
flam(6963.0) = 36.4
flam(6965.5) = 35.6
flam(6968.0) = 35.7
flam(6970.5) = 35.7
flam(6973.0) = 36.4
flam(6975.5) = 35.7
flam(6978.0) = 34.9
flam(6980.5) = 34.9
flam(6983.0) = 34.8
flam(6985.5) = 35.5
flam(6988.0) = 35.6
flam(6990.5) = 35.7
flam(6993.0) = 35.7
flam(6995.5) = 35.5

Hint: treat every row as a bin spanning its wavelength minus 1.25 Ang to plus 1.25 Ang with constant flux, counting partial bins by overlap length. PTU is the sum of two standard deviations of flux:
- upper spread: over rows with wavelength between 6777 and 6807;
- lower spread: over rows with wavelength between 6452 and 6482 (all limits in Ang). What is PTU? 1.2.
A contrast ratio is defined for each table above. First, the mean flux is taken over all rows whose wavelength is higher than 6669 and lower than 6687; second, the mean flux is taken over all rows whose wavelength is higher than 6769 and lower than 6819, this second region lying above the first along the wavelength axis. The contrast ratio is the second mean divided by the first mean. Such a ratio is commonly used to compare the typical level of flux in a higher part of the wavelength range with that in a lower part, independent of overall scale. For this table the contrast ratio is 0.995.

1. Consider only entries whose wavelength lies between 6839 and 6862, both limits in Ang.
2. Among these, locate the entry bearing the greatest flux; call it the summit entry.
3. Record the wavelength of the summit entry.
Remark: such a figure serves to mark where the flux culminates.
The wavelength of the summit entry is 6848.0 Ang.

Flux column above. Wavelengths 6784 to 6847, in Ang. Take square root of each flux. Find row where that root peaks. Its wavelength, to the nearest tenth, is 6795.5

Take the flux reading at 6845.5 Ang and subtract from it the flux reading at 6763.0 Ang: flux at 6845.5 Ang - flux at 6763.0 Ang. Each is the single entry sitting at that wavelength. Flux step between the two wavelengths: -0.60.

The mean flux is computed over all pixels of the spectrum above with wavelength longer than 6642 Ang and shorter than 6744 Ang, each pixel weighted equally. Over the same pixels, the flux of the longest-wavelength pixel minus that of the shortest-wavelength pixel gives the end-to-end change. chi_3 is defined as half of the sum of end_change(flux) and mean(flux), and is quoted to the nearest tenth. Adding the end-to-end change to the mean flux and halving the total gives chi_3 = 18.3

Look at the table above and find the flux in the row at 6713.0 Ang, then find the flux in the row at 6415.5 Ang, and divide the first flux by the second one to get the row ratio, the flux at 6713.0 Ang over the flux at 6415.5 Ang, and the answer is 0.96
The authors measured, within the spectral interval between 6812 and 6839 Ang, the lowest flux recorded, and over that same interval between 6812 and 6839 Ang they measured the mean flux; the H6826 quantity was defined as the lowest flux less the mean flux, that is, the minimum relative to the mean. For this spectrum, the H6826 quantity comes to -0.42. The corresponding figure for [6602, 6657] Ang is -1.12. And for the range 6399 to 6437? -1.09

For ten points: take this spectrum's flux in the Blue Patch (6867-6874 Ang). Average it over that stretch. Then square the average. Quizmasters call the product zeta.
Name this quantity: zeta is 1323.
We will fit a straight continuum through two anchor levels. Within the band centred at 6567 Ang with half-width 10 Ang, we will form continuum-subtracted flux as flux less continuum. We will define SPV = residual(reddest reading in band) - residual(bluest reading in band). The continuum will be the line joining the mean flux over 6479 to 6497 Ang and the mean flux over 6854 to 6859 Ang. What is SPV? 2.4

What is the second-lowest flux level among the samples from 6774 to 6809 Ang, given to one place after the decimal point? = 36.2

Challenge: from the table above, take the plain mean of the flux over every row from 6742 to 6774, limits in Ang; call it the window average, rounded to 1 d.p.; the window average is 37.1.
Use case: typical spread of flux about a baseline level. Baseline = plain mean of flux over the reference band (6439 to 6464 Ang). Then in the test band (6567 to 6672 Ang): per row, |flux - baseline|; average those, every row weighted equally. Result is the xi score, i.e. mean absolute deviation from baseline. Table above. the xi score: 0.98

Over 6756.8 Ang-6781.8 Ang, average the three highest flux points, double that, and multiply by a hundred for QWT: 7447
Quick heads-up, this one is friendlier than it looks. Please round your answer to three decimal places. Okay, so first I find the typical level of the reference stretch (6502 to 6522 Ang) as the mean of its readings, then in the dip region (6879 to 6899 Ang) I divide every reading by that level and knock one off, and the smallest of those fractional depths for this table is -0.077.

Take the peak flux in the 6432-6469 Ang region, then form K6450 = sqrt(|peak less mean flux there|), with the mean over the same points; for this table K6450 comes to 1.1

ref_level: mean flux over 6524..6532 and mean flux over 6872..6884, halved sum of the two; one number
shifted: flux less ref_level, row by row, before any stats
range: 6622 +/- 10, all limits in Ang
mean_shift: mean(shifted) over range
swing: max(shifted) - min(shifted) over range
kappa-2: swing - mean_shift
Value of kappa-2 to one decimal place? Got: 0.7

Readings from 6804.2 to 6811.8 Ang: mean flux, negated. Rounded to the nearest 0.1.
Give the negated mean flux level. -36.9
